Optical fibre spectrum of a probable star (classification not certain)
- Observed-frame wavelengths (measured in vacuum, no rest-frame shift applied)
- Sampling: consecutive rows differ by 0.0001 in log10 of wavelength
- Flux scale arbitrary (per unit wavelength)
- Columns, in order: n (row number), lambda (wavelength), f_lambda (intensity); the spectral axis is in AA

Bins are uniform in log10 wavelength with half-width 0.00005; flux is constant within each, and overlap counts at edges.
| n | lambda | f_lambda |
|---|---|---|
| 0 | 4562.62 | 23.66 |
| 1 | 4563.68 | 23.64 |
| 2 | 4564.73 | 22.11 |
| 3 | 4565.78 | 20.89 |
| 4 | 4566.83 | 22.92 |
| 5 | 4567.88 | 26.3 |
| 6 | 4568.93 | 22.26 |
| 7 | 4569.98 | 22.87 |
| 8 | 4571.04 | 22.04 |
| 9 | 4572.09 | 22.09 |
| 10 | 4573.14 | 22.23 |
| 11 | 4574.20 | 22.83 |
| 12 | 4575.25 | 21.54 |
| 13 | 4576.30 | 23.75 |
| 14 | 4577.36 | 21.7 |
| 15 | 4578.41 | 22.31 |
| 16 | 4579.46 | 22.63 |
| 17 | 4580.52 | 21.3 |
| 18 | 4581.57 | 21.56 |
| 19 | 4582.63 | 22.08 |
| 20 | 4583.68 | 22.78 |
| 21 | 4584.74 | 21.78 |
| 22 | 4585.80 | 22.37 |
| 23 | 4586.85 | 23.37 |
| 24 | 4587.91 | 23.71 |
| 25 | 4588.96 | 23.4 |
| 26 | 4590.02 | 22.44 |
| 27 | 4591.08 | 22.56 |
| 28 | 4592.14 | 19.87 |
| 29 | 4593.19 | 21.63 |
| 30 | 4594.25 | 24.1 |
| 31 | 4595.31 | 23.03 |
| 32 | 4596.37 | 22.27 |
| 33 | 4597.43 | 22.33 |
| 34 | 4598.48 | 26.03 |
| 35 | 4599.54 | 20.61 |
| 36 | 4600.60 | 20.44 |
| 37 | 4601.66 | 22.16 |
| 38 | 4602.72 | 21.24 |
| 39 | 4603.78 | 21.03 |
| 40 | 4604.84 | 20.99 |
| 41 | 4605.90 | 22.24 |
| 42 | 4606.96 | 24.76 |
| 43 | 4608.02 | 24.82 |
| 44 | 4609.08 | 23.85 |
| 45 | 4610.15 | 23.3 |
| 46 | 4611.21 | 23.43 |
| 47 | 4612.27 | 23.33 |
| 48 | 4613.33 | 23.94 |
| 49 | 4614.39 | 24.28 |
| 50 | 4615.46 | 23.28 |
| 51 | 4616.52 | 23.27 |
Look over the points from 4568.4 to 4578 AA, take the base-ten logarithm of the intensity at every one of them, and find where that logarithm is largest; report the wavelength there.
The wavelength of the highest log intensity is 4576.30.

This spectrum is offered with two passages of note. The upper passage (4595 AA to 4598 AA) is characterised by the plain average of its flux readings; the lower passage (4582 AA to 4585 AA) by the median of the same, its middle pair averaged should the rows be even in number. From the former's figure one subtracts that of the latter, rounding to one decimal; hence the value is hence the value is 0.5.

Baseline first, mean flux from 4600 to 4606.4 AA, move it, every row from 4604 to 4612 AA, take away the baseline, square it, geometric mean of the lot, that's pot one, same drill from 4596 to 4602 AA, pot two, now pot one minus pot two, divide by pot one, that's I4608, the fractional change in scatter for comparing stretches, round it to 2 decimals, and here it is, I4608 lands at 0.53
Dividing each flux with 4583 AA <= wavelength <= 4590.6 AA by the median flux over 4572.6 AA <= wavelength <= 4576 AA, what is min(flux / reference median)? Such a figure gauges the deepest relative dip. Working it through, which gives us 0.98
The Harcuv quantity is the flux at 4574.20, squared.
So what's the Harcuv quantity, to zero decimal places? 521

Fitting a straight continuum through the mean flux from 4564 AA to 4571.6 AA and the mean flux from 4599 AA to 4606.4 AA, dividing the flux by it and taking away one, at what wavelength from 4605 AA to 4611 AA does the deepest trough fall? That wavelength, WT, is 4605.90 AA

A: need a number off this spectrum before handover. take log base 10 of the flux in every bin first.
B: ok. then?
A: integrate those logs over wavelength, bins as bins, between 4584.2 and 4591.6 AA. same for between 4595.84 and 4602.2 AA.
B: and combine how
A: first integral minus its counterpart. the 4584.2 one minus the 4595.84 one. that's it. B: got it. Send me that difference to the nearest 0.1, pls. 1.5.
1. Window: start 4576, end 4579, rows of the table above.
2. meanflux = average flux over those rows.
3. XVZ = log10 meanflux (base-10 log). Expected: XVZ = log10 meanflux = 1.35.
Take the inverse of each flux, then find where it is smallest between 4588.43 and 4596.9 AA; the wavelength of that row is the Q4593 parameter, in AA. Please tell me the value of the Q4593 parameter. 4594.25 AA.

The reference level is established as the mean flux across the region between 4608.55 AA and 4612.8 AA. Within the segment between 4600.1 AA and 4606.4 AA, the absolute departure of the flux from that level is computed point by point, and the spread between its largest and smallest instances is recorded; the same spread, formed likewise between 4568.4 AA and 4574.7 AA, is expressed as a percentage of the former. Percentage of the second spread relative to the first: 46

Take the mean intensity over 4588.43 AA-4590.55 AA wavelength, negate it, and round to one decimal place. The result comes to -22.9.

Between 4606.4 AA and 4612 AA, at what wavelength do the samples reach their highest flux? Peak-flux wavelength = 4608.02 AA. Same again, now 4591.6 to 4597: 4594.25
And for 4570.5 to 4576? 4574.20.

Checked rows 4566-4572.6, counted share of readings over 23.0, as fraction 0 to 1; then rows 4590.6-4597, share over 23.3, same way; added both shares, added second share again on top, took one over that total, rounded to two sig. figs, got 2.0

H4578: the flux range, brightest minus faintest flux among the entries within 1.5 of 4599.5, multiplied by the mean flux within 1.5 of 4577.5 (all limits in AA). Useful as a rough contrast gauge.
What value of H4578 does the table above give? 126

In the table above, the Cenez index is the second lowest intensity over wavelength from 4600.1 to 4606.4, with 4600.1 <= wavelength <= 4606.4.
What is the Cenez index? 20.99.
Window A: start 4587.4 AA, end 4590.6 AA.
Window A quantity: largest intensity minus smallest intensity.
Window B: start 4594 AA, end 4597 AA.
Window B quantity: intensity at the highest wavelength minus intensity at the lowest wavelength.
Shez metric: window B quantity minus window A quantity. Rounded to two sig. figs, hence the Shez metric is -3.1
